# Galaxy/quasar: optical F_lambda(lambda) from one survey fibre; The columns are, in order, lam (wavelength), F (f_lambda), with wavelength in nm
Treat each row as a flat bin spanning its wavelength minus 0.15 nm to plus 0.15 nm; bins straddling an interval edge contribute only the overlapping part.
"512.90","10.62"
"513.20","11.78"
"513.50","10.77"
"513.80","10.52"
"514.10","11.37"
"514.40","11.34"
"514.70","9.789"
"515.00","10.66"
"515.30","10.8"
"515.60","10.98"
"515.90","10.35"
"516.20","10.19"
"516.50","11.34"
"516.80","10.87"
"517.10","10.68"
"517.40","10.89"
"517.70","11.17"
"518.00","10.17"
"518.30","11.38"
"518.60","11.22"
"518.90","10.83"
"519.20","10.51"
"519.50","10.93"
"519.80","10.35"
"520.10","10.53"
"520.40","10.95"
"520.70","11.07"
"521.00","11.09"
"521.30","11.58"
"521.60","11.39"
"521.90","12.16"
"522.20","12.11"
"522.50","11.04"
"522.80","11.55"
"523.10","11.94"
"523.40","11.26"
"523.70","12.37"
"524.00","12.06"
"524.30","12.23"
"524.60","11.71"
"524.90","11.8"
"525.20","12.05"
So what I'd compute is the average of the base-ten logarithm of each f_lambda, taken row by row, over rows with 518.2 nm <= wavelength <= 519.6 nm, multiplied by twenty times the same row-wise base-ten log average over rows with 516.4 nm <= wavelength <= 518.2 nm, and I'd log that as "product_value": 21.5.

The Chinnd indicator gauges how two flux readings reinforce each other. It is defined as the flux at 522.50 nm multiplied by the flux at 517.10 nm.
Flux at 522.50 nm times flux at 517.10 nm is 118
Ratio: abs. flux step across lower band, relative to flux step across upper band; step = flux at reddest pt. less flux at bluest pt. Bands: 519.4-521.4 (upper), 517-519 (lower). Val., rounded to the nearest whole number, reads 0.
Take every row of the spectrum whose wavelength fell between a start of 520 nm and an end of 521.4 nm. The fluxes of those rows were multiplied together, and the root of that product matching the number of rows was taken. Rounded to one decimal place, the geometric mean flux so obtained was 11.0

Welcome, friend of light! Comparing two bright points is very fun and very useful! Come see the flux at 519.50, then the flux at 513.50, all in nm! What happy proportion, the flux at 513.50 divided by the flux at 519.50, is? 0.985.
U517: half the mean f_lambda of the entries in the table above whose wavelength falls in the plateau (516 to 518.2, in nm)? 5.38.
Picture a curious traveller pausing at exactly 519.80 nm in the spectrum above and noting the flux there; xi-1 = 10.35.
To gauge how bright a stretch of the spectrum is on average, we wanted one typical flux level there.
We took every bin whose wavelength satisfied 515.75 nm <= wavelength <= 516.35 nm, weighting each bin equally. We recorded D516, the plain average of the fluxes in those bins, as 10.3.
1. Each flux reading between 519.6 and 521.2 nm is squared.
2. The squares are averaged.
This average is 117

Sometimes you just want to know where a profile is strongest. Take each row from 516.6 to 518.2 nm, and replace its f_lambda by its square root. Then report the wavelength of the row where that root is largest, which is 517.70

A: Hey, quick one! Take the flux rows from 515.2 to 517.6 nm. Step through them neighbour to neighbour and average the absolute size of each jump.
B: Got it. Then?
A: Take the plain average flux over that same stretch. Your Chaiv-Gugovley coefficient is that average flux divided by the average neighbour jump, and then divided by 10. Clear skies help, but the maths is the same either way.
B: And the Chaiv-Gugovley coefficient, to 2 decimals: 2.52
